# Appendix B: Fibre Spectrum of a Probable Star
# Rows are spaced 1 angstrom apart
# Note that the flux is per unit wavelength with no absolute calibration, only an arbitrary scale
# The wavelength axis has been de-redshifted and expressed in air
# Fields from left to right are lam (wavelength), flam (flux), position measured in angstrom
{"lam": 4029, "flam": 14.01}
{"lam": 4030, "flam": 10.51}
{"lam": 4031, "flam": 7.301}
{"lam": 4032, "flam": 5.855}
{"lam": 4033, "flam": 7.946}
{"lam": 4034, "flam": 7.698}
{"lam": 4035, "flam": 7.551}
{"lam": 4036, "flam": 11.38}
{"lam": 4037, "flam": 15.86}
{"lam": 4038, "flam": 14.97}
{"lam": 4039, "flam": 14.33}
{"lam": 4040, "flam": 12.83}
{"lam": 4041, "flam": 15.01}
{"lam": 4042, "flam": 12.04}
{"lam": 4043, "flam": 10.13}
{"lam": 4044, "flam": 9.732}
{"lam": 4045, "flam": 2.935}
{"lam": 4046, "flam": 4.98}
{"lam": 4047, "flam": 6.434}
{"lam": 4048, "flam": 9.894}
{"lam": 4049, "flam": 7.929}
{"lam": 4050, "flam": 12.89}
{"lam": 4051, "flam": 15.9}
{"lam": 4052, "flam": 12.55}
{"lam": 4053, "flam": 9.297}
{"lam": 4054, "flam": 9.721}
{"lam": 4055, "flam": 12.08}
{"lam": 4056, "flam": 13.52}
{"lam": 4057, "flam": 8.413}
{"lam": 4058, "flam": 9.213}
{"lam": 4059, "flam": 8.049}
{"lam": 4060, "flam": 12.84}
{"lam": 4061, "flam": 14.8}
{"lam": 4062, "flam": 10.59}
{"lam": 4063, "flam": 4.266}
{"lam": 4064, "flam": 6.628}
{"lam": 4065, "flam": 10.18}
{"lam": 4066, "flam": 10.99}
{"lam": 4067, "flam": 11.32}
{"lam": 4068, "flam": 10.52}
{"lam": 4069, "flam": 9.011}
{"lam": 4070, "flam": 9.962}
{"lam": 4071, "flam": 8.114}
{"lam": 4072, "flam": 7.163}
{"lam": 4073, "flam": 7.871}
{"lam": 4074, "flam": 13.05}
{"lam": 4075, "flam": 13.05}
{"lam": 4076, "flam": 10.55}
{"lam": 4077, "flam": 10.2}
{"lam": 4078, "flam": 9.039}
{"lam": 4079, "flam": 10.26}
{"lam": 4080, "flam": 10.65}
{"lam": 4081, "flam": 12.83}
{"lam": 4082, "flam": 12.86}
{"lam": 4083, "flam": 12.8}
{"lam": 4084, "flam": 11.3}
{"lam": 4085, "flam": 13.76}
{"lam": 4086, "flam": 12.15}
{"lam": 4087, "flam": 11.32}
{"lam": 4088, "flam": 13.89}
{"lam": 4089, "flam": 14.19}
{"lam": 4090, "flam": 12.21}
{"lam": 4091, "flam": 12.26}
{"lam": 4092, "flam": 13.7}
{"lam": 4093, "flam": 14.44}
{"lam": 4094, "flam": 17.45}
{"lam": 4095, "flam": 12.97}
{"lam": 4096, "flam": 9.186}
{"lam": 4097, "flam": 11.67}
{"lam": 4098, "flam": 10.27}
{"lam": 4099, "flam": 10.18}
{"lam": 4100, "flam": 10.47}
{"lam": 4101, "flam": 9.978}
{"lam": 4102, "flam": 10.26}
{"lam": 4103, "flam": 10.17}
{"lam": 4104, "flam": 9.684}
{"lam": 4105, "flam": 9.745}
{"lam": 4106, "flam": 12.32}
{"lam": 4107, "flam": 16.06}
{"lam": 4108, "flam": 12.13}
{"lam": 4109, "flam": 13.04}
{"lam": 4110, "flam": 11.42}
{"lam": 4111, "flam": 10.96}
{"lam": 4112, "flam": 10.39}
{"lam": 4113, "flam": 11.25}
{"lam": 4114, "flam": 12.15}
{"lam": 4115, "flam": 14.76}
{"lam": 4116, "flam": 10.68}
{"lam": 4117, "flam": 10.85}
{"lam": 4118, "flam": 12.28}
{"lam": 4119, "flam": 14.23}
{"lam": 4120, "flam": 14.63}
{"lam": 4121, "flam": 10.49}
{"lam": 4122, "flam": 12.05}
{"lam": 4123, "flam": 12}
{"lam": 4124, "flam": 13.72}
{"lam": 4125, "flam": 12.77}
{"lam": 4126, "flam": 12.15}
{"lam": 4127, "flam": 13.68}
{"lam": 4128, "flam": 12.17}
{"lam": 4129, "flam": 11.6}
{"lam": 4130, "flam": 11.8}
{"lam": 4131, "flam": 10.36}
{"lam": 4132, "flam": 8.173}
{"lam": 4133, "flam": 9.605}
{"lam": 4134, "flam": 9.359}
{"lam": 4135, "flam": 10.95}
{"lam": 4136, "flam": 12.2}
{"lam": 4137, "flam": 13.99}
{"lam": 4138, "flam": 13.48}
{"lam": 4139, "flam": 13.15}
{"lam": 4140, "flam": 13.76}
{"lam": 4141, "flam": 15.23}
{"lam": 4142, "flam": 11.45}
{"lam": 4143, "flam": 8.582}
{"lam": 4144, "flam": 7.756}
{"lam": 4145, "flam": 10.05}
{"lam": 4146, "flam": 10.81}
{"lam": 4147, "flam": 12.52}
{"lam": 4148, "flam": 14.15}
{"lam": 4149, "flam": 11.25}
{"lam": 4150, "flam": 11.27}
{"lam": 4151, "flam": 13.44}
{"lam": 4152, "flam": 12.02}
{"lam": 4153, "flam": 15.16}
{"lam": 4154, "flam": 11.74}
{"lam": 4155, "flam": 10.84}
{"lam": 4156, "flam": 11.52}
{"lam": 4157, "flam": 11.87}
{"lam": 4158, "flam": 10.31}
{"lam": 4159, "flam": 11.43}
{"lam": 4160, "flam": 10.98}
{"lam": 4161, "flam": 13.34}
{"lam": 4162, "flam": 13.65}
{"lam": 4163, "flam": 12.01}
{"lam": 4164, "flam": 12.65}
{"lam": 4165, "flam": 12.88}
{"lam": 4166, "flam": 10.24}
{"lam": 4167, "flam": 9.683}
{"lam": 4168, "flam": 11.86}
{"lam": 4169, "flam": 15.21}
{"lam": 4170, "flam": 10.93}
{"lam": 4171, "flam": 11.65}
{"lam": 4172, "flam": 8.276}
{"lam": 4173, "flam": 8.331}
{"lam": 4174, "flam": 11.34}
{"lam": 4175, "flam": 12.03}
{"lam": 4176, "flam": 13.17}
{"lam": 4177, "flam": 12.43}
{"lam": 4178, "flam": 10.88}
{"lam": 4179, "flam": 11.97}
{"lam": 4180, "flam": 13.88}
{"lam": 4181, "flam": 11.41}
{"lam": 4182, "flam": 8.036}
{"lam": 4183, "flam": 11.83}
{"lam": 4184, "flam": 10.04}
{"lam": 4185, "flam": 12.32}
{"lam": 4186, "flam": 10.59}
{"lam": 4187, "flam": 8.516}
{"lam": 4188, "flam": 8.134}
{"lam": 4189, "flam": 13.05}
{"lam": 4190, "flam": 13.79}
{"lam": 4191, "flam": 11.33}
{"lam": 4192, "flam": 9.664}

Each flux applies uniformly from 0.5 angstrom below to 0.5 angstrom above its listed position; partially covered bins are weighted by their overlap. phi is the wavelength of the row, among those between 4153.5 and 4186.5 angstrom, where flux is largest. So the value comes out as 4169 angstrom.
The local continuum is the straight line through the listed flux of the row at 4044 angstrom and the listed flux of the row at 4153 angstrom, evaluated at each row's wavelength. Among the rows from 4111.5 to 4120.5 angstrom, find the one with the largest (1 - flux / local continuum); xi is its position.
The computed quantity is 4112 angstrom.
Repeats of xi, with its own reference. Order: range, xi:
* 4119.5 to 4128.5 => 4121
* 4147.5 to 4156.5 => 4155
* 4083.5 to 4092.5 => 4087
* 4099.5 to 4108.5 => 4104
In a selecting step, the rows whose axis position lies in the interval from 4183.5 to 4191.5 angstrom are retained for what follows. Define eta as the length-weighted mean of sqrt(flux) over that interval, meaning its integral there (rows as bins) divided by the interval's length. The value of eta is 3.30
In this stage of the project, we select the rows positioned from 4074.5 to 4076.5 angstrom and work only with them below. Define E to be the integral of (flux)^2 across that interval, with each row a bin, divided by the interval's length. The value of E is 141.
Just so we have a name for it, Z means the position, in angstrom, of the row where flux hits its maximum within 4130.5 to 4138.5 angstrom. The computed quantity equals 4137 angstrom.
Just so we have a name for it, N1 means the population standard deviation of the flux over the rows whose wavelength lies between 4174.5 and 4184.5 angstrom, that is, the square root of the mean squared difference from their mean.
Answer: 1.56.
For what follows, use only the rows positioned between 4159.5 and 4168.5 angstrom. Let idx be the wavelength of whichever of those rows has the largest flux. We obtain 4162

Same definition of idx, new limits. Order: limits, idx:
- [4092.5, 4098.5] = 4094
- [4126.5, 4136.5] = 4127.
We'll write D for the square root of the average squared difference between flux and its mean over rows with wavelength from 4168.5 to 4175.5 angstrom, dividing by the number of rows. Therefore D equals 2.20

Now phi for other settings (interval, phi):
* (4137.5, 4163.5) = 4141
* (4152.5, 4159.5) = 4153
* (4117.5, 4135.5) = 4120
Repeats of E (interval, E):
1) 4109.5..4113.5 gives 121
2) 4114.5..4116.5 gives 166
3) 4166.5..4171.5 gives 144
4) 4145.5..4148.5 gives 158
